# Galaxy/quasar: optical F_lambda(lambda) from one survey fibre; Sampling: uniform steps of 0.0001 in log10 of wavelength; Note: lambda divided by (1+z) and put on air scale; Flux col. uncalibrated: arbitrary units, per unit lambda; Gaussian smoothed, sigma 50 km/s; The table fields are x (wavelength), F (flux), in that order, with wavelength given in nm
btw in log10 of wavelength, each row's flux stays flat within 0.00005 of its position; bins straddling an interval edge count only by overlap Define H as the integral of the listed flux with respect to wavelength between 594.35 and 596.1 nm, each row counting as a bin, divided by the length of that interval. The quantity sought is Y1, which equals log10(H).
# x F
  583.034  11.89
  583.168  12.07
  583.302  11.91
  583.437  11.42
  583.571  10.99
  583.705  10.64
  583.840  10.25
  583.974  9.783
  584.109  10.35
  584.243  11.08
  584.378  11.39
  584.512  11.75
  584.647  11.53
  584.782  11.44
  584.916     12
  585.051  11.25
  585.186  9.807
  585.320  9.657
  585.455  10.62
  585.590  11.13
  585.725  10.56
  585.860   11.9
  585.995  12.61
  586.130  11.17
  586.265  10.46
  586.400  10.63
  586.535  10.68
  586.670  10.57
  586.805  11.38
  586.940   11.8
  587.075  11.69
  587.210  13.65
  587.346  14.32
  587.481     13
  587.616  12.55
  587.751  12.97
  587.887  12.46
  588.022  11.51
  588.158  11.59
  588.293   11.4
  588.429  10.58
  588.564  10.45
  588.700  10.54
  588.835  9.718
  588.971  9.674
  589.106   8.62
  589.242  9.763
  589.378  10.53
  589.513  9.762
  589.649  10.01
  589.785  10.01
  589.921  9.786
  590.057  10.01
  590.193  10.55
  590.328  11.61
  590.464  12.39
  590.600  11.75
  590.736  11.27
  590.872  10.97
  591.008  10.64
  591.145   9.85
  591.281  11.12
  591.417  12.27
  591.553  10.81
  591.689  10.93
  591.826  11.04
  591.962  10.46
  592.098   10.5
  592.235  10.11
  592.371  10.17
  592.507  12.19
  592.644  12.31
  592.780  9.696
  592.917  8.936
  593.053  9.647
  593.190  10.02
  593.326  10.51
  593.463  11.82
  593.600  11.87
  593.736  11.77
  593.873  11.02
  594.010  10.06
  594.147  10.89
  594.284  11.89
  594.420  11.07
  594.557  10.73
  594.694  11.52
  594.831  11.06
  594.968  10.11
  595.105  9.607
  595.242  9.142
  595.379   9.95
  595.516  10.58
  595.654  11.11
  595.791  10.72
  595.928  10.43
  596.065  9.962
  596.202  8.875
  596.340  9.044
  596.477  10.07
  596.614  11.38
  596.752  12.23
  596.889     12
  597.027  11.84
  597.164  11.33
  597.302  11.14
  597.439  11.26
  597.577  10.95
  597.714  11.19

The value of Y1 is 1.02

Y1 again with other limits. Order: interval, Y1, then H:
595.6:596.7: 1.01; 10.2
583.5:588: 1.06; 11.4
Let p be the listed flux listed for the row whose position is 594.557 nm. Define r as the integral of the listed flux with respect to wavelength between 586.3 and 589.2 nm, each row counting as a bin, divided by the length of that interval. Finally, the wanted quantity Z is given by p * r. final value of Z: 122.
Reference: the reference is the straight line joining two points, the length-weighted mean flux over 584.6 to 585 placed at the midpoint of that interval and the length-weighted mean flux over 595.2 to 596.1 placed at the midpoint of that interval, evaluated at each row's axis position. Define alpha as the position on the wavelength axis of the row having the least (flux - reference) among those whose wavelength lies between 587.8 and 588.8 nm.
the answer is 588.564 nm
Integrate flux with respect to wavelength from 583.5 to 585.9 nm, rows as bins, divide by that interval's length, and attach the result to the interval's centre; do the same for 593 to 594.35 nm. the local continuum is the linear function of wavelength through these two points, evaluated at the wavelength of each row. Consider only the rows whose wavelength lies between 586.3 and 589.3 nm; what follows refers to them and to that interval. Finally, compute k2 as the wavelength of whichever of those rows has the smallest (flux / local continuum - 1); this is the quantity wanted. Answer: 589.106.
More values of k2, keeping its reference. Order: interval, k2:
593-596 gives 595.242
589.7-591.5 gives 589.921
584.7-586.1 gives 585.320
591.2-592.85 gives 592.780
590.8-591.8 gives 591.145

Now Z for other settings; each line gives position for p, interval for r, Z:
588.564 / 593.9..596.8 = 110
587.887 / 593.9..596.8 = 131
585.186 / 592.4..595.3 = 105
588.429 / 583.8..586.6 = 116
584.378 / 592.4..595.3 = 122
